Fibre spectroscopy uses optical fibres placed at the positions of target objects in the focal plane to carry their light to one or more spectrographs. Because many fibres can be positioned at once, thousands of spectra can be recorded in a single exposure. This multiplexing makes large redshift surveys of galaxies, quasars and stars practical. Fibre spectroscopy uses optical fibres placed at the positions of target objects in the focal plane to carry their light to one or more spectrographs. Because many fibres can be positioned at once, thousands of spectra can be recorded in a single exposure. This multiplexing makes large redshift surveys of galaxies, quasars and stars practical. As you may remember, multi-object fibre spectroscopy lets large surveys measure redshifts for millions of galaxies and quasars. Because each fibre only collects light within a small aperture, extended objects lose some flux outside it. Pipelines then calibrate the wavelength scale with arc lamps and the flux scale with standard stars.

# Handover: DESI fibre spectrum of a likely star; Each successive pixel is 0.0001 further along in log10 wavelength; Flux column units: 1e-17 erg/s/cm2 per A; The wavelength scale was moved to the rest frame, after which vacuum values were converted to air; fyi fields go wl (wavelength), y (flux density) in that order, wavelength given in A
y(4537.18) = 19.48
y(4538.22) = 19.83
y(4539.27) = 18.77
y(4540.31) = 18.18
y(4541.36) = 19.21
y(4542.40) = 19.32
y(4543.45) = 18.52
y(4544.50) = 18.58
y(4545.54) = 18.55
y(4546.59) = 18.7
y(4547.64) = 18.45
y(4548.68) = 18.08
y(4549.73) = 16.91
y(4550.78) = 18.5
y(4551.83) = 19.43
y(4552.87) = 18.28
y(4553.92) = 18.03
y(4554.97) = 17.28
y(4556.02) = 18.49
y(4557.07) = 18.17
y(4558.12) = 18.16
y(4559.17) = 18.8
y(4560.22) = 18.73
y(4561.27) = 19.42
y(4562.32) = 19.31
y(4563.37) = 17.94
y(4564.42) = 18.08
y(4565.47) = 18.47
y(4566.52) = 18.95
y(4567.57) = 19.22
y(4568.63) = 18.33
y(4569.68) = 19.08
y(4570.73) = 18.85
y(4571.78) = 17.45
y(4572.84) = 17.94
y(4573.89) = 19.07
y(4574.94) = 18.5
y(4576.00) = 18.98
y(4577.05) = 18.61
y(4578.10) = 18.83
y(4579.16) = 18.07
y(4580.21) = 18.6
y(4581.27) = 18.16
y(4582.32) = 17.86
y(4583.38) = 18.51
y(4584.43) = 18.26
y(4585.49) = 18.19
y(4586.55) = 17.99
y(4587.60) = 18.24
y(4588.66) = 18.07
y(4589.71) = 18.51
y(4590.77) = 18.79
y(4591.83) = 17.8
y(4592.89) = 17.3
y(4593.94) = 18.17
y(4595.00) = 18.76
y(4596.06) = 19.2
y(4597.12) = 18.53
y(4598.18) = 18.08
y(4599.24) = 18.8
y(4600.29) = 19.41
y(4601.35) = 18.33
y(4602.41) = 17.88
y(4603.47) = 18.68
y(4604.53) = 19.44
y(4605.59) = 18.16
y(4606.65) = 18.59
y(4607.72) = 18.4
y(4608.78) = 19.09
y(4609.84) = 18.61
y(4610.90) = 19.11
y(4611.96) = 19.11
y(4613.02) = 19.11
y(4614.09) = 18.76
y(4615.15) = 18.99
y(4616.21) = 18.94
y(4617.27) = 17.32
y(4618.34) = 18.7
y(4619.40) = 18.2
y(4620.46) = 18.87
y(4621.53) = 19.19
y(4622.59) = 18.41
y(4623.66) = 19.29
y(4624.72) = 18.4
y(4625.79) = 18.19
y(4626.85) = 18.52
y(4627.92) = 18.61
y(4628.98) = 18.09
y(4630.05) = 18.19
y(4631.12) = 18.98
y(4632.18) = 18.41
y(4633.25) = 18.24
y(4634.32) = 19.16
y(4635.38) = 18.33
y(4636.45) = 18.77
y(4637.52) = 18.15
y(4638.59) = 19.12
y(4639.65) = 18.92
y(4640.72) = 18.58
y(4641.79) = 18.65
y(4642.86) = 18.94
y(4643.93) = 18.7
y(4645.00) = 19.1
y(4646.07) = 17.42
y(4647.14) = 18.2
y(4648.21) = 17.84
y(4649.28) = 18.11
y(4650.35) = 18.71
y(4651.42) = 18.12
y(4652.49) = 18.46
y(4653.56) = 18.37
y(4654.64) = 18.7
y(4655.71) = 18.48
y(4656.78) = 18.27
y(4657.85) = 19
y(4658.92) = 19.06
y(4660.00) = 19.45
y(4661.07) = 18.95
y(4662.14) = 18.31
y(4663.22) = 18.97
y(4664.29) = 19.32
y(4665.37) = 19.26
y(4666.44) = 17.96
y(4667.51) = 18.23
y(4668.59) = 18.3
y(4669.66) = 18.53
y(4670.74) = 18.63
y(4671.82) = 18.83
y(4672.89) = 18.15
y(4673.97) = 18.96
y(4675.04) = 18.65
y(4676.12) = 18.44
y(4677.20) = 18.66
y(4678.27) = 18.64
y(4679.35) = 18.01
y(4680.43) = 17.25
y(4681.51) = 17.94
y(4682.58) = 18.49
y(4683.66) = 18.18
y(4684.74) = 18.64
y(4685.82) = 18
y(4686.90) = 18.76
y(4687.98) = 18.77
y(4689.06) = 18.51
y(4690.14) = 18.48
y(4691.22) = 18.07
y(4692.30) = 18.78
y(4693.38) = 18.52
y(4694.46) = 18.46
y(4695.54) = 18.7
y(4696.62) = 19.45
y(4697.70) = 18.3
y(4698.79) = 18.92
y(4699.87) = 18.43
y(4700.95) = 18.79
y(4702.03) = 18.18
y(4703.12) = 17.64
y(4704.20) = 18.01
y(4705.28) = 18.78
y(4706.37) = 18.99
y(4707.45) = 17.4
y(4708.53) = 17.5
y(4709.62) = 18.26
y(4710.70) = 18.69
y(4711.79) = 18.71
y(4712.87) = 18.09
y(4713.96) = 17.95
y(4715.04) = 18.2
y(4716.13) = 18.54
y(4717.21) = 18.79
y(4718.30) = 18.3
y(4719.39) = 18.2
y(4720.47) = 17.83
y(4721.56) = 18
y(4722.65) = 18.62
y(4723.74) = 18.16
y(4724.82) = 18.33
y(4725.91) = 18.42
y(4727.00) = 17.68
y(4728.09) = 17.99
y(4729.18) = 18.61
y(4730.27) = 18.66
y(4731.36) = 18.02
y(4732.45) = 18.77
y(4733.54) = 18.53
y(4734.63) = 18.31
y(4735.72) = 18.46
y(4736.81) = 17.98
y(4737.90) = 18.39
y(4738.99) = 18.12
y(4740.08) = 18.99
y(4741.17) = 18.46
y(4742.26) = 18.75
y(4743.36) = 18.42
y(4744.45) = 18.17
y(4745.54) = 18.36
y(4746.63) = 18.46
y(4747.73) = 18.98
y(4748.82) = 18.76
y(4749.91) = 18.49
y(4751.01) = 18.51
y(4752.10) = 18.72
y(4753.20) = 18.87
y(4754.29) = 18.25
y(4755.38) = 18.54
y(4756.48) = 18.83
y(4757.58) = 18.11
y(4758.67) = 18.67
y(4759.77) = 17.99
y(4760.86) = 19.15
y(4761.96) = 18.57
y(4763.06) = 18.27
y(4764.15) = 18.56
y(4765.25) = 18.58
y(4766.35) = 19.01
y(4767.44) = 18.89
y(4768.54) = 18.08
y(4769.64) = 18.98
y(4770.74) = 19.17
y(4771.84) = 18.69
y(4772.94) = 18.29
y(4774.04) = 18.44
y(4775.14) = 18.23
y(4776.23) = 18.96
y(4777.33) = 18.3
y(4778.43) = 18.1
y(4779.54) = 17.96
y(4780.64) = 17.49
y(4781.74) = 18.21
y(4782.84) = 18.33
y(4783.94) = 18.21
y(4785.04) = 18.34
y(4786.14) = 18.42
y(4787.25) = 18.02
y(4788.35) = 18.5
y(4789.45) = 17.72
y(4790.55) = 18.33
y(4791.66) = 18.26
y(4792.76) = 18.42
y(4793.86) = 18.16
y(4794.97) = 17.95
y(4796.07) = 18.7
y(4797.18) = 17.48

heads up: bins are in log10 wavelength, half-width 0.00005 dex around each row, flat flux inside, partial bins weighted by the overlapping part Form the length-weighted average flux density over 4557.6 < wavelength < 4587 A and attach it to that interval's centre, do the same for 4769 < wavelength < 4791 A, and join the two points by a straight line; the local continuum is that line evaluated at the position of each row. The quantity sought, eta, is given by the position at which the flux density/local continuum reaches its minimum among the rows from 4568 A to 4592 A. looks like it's 4571.78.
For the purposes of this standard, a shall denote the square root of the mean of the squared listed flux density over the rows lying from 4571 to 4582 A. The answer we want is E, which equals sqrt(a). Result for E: 4.29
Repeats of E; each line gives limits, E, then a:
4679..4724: 4.28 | 18.3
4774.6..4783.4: 4.27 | 18.2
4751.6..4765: 4.31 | 18.5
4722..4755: 4.29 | 18.4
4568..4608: 4.29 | 18.4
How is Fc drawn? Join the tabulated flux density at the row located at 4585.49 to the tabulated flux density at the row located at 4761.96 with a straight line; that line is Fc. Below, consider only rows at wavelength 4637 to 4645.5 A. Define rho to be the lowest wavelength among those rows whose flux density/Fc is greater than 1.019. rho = 4638.59 A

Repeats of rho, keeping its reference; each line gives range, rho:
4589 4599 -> 4590.77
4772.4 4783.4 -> 4776.23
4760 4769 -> 4760.86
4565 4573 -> 4566.52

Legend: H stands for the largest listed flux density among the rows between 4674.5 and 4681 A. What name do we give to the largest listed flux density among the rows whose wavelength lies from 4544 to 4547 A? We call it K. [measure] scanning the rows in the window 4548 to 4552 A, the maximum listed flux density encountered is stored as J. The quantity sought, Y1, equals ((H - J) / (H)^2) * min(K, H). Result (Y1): -0.041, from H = 18.66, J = 19.43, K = 18.7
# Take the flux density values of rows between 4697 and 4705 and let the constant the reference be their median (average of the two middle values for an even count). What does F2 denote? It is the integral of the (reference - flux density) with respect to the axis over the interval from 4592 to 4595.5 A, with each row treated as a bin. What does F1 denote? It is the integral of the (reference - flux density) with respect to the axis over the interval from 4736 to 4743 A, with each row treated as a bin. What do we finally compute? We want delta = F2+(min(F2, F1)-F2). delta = -1.0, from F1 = -1.04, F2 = 0.9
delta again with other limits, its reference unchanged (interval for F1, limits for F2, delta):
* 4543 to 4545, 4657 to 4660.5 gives -2.7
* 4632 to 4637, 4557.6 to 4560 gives -1.5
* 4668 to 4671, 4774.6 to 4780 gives -0.5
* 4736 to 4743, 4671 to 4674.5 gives -1.2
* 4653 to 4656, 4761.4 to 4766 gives -1.0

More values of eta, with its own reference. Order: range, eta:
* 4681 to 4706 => 4703.12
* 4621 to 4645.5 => 4628.98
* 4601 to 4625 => 4617.27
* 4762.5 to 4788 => 4780.64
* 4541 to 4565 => 4549.73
